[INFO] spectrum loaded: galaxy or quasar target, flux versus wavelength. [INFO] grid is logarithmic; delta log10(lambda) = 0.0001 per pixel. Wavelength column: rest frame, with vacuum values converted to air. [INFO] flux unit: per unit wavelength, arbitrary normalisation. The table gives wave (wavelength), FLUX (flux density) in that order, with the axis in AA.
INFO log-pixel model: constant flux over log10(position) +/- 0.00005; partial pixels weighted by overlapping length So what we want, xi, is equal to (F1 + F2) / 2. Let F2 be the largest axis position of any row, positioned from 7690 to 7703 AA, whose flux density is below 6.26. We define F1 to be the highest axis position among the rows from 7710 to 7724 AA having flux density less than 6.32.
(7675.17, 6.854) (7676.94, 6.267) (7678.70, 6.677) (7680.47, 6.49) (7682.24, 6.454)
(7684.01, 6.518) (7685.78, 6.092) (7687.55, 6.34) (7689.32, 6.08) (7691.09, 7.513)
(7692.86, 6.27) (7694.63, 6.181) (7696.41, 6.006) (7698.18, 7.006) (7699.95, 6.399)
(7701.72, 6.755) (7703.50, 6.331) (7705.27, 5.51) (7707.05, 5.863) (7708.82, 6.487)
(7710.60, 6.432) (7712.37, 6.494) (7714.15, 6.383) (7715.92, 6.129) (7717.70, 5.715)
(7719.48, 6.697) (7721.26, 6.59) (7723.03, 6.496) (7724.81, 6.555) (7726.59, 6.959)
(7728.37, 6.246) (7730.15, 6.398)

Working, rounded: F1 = 7717.70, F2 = 7696.41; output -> 7707.1 AA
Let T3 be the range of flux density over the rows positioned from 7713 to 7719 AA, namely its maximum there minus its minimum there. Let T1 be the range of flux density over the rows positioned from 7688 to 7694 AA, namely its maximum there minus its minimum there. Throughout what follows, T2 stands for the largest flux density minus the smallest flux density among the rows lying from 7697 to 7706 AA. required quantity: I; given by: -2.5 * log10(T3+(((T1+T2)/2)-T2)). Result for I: 0.5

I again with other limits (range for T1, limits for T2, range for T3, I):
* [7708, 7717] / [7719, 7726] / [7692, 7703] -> -0.1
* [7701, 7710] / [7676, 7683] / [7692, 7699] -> -0.4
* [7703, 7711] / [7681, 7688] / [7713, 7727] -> -0.5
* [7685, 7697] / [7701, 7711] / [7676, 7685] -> 0.7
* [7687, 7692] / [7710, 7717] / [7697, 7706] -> -0.8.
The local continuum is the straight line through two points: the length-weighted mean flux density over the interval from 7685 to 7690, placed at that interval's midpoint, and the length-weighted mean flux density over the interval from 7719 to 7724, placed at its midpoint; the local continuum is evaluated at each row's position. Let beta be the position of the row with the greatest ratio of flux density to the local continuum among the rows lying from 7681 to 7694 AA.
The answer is 7691.09 AA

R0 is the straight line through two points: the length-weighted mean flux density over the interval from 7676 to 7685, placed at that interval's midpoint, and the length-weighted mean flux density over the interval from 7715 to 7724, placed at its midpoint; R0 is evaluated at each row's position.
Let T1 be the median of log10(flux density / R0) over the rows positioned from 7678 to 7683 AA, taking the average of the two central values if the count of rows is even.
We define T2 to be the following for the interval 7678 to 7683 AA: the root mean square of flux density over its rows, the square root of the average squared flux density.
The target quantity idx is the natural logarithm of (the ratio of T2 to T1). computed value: 9.2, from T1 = 0.001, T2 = 6.54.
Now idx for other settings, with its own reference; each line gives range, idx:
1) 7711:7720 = 8.0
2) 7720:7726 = 6.0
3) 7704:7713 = 7.2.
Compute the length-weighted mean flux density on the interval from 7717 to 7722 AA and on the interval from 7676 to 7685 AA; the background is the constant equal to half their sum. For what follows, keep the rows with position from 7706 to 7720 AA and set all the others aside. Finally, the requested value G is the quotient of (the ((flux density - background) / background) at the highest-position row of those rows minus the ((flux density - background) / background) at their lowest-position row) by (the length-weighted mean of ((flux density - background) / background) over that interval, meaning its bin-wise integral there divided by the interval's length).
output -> -5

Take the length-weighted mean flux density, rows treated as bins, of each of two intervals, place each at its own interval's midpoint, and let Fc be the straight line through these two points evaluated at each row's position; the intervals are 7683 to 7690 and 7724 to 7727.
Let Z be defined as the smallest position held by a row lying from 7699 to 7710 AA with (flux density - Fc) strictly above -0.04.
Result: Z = 7699.95 AA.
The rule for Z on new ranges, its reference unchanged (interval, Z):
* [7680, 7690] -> 7680.47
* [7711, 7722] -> 7719.48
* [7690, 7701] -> 7691.09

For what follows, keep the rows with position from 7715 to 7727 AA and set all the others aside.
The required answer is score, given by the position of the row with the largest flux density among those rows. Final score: 7726.59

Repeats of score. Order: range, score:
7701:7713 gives 7701.72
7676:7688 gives 7678.70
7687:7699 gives 7691.09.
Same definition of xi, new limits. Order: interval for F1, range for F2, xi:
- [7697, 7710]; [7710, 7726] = 7712.4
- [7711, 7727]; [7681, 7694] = 7703.5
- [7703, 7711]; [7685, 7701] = 7701.7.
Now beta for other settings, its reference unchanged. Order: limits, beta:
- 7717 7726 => 7719.48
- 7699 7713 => 7701.72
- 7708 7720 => 7719.48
